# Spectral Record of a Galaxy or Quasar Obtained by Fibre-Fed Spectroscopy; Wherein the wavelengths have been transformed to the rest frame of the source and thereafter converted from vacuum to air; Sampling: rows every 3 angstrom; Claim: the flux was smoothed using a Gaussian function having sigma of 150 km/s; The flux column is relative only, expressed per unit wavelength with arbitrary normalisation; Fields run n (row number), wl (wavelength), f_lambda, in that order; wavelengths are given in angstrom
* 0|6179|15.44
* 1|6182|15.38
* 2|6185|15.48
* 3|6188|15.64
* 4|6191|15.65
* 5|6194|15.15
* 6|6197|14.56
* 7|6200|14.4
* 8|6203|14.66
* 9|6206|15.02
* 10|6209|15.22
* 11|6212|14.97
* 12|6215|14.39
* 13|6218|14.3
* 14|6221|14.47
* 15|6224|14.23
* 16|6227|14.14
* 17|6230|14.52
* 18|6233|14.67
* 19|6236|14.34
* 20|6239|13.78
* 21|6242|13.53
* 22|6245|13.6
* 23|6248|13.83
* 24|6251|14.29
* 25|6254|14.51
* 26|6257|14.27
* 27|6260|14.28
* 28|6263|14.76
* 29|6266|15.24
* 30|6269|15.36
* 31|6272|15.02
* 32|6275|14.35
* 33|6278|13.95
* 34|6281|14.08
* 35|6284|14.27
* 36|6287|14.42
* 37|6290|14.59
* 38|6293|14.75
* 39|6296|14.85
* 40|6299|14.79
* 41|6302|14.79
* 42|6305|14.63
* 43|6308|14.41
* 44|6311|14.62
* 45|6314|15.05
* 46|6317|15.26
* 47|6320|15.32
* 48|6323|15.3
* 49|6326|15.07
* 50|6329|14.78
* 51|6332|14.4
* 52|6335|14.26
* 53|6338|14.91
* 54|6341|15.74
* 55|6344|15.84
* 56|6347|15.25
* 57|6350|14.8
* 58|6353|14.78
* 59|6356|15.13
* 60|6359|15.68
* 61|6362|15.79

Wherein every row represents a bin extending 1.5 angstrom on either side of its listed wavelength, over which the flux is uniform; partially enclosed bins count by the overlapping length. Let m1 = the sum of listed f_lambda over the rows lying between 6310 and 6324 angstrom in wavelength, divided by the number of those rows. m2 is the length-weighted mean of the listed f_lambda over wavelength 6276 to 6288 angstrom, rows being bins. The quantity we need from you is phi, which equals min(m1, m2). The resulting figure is 14.2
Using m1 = 15.1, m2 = 14.2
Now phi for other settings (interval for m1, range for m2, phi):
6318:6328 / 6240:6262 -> 14.1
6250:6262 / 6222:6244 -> 14.2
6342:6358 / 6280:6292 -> 14.4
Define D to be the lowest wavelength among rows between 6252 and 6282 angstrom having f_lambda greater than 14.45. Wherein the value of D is 6254 angstrom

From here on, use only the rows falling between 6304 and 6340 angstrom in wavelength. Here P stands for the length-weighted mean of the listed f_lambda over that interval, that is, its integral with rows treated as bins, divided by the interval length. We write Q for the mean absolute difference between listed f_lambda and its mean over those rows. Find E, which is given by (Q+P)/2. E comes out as 7.58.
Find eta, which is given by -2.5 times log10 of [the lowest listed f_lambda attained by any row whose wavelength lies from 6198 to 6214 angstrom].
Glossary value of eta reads -2.90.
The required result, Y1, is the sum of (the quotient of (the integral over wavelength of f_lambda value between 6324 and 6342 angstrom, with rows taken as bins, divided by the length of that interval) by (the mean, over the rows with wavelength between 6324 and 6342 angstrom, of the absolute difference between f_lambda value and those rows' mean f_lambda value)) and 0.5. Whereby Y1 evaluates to 40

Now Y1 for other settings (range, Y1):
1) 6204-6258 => 43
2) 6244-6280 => 34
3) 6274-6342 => 43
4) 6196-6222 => 55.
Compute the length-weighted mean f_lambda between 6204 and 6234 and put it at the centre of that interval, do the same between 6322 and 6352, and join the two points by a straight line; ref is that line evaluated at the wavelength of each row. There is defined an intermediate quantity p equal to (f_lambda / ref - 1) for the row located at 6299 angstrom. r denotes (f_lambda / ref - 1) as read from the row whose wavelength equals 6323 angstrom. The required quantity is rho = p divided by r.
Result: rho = -0.3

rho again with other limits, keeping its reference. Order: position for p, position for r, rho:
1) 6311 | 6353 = 1.0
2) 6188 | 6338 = -10.0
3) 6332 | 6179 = -0.6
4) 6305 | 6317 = -0.9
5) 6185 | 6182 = 1.1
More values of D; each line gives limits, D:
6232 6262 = 6233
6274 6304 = 6290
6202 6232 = 6203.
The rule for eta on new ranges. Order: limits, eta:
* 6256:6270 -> -2.89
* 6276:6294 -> -2.86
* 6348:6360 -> -2.92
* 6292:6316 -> -2.90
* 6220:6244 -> -2.83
